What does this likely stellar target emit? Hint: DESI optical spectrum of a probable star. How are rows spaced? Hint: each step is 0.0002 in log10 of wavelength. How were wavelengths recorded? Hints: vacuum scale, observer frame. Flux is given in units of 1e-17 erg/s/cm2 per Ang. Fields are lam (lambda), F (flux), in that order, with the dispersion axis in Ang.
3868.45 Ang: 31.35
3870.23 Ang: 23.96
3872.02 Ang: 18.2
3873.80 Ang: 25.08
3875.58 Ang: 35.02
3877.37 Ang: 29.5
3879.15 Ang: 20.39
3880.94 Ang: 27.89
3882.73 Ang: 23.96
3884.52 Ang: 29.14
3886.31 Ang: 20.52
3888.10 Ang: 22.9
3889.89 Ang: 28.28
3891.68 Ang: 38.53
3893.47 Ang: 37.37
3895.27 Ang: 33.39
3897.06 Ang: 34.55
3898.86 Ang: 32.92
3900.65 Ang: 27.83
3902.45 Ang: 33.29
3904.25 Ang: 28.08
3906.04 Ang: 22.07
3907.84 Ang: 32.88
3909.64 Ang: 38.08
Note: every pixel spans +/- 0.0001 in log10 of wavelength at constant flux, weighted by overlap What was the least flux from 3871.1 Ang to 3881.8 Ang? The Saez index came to 18.2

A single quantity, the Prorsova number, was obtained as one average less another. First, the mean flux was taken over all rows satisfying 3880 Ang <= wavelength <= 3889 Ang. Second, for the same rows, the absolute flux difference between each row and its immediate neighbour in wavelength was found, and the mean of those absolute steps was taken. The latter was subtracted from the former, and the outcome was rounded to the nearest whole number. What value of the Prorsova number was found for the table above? 20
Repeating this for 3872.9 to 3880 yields 19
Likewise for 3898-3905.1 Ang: 25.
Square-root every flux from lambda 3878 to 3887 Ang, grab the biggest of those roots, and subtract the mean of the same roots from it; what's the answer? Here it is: 0.5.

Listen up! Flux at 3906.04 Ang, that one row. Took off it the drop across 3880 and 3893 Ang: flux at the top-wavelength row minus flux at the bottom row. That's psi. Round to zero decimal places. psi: 11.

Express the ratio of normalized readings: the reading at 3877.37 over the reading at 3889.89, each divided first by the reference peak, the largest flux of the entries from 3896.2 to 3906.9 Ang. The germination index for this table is 1.04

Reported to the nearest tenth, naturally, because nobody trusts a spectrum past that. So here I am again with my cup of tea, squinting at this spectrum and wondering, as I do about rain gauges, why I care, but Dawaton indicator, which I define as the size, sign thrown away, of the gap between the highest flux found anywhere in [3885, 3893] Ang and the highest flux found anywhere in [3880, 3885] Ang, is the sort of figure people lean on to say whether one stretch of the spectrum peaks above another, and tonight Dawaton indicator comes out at 9.4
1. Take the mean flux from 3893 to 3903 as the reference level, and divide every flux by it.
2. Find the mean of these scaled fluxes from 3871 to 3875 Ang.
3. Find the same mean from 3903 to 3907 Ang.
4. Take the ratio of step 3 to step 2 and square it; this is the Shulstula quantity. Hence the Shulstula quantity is 1.3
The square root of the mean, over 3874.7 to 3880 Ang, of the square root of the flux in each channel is 2.30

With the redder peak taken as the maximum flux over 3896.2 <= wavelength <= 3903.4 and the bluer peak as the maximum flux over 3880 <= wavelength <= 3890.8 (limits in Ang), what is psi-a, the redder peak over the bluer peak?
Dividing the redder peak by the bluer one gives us 1.19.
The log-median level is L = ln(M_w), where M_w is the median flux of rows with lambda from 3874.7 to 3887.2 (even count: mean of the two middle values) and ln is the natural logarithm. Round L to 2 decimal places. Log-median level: 3.33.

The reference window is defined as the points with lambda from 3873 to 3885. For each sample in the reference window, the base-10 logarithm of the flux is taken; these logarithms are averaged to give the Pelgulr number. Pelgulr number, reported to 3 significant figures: 1.43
